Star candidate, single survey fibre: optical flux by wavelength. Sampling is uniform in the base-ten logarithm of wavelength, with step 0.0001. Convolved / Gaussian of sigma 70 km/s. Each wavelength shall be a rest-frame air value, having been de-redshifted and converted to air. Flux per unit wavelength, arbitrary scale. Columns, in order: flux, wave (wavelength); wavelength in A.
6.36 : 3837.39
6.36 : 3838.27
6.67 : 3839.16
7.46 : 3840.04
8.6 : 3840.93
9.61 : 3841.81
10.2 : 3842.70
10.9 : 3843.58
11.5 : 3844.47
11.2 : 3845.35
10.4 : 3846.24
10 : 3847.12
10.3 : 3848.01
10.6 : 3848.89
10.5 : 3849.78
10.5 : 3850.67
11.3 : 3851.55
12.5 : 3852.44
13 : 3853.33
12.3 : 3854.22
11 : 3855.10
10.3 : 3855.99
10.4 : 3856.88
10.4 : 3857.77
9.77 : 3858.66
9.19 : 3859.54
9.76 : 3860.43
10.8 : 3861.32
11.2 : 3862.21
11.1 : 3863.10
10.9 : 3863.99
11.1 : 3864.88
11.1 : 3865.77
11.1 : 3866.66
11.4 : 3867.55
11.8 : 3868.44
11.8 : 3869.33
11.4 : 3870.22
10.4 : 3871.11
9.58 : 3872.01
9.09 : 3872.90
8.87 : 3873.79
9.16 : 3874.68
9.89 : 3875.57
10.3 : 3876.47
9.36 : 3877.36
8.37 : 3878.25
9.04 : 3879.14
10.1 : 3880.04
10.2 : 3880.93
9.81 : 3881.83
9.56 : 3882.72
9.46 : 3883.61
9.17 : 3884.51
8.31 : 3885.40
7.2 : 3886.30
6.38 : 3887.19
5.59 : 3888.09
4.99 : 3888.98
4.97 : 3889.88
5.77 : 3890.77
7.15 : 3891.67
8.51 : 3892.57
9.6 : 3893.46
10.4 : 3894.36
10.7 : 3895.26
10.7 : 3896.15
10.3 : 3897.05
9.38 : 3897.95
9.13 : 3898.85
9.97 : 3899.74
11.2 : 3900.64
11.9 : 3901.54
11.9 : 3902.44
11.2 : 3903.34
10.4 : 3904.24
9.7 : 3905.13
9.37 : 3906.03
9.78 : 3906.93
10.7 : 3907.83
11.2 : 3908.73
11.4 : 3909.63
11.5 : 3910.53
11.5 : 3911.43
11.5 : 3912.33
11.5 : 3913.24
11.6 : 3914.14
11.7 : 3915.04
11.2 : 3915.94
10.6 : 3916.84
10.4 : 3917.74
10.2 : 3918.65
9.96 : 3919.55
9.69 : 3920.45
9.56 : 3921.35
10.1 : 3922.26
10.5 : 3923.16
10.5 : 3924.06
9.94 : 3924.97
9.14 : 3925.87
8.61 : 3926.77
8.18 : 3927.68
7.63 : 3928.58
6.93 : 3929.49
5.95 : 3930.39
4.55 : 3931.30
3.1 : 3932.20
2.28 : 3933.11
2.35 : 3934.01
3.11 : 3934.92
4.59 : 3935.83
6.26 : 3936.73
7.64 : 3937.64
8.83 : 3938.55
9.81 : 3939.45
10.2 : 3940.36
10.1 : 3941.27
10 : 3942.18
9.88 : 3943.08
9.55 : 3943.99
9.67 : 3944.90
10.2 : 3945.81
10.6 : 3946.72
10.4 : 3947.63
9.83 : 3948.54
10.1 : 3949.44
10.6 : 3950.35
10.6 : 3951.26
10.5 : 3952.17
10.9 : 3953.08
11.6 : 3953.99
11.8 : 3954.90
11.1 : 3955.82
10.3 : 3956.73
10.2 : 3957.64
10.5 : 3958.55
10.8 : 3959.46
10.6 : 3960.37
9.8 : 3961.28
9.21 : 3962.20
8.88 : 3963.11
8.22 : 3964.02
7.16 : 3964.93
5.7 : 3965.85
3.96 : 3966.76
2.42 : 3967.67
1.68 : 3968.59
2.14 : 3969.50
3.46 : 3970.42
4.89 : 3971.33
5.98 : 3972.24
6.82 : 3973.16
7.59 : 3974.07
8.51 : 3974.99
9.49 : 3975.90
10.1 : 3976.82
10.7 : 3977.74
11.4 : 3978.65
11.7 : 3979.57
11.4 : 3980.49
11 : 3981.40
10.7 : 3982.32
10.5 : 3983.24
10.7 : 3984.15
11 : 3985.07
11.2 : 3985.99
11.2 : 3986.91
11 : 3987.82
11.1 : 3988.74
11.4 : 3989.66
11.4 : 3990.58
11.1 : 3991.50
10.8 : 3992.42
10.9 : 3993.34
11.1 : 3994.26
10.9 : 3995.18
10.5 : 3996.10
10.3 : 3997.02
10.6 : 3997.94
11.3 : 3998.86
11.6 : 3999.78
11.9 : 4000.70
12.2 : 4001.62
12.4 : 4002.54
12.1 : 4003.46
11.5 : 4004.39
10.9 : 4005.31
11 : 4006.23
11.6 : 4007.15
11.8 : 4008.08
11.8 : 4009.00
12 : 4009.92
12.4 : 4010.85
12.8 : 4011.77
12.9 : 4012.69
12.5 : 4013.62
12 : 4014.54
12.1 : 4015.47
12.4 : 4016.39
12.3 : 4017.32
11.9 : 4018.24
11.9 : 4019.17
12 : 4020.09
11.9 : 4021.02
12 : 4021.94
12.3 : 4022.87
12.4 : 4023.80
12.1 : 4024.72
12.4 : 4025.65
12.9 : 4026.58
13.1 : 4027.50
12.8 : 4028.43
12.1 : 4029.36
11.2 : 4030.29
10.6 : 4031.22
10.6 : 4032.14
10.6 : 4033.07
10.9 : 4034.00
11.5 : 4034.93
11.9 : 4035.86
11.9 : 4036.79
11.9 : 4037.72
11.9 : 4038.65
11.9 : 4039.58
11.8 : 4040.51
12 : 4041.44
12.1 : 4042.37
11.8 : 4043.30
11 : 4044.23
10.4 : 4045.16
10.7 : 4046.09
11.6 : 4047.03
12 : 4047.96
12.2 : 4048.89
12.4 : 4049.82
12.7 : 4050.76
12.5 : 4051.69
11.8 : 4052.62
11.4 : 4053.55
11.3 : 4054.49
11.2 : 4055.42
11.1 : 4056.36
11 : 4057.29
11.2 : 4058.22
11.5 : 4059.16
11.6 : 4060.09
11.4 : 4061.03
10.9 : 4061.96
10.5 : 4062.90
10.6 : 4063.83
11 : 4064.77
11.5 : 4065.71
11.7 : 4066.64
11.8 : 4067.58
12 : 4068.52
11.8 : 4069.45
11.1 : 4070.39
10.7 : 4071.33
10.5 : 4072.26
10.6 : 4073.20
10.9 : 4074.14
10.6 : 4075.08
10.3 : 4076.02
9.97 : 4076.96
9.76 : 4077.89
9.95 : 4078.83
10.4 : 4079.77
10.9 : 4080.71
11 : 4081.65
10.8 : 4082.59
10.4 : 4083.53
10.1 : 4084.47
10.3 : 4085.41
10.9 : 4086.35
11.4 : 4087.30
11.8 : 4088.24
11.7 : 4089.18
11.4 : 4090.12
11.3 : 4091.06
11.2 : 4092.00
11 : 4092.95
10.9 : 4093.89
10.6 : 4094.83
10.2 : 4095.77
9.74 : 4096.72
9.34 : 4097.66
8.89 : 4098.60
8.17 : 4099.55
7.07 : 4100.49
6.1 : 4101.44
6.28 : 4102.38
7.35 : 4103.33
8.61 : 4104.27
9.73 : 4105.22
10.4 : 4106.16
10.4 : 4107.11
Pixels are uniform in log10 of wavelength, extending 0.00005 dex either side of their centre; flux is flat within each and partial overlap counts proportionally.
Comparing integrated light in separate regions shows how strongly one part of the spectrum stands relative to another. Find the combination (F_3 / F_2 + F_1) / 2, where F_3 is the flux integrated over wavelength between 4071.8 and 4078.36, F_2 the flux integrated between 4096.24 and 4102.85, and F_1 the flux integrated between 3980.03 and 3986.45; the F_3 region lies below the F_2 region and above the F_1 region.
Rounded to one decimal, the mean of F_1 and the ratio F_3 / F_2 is 35.7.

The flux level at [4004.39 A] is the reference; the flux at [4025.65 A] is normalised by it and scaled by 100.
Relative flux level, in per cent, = 108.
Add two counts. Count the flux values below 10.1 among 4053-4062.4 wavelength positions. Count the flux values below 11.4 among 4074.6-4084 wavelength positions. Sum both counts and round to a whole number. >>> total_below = 10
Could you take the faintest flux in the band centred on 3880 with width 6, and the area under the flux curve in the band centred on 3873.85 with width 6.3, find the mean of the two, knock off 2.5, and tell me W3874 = 32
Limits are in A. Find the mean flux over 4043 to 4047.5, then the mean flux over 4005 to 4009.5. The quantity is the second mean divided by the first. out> 1.03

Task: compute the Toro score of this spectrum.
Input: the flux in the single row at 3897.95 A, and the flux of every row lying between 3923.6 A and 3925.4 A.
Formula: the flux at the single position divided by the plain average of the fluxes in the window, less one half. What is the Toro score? 0.42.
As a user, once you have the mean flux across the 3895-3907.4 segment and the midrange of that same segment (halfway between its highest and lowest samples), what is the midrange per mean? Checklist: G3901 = 1.01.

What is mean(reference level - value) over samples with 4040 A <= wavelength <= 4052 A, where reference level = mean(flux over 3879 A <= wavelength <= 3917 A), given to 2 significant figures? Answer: -2.1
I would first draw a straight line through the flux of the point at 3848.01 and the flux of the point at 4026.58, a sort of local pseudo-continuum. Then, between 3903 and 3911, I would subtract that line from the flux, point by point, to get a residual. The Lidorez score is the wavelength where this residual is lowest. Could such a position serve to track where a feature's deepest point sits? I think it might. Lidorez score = 3906.03 A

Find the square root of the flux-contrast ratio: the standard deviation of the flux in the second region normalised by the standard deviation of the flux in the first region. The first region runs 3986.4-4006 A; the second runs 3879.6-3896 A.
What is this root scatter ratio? 1.9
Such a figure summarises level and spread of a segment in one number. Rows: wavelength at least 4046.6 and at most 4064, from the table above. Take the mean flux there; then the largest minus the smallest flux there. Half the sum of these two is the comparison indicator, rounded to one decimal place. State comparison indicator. 6.9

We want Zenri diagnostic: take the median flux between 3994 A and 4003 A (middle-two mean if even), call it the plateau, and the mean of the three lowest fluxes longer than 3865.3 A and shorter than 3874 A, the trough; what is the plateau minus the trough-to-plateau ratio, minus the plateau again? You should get -0.82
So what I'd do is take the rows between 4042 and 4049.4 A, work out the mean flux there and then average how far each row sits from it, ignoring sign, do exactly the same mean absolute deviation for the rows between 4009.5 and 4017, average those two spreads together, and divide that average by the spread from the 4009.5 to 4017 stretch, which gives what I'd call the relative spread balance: 1.59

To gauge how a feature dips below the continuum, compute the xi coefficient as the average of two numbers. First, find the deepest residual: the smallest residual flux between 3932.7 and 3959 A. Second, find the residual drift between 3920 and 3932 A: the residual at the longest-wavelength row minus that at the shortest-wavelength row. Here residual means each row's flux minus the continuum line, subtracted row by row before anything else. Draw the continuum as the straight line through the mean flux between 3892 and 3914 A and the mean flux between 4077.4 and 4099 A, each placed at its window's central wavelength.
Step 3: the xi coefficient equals -7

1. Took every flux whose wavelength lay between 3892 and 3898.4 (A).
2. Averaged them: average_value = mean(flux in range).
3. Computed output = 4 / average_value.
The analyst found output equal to 0.40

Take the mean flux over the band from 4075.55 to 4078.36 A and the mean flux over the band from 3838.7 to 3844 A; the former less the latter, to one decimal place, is 1.1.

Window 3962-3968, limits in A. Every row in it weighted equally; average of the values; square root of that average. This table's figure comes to 2.55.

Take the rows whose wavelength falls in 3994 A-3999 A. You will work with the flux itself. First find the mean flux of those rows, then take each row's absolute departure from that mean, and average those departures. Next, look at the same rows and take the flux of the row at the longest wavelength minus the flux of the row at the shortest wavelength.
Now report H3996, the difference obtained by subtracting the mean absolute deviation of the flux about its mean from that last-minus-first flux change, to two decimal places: -0.12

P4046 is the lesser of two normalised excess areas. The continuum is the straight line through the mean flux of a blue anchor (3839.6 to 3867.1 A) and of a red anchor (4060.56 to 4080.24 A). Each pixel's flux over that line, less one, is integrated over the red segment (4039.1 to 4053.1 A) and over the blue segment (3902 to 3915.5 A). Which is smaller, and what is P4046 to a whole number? 0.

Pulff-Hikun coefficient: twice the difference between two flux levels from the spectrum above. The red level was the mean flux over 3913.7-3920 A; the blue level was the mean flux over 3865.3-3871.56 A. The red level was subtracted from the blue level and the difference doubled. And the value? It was 1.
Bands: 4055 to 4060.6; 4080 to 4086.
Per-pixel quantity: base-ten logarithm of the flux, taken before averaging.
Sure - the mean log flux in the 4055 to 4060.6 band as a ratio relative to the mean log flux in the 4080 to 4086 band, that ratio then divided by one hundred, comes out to 0.0103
